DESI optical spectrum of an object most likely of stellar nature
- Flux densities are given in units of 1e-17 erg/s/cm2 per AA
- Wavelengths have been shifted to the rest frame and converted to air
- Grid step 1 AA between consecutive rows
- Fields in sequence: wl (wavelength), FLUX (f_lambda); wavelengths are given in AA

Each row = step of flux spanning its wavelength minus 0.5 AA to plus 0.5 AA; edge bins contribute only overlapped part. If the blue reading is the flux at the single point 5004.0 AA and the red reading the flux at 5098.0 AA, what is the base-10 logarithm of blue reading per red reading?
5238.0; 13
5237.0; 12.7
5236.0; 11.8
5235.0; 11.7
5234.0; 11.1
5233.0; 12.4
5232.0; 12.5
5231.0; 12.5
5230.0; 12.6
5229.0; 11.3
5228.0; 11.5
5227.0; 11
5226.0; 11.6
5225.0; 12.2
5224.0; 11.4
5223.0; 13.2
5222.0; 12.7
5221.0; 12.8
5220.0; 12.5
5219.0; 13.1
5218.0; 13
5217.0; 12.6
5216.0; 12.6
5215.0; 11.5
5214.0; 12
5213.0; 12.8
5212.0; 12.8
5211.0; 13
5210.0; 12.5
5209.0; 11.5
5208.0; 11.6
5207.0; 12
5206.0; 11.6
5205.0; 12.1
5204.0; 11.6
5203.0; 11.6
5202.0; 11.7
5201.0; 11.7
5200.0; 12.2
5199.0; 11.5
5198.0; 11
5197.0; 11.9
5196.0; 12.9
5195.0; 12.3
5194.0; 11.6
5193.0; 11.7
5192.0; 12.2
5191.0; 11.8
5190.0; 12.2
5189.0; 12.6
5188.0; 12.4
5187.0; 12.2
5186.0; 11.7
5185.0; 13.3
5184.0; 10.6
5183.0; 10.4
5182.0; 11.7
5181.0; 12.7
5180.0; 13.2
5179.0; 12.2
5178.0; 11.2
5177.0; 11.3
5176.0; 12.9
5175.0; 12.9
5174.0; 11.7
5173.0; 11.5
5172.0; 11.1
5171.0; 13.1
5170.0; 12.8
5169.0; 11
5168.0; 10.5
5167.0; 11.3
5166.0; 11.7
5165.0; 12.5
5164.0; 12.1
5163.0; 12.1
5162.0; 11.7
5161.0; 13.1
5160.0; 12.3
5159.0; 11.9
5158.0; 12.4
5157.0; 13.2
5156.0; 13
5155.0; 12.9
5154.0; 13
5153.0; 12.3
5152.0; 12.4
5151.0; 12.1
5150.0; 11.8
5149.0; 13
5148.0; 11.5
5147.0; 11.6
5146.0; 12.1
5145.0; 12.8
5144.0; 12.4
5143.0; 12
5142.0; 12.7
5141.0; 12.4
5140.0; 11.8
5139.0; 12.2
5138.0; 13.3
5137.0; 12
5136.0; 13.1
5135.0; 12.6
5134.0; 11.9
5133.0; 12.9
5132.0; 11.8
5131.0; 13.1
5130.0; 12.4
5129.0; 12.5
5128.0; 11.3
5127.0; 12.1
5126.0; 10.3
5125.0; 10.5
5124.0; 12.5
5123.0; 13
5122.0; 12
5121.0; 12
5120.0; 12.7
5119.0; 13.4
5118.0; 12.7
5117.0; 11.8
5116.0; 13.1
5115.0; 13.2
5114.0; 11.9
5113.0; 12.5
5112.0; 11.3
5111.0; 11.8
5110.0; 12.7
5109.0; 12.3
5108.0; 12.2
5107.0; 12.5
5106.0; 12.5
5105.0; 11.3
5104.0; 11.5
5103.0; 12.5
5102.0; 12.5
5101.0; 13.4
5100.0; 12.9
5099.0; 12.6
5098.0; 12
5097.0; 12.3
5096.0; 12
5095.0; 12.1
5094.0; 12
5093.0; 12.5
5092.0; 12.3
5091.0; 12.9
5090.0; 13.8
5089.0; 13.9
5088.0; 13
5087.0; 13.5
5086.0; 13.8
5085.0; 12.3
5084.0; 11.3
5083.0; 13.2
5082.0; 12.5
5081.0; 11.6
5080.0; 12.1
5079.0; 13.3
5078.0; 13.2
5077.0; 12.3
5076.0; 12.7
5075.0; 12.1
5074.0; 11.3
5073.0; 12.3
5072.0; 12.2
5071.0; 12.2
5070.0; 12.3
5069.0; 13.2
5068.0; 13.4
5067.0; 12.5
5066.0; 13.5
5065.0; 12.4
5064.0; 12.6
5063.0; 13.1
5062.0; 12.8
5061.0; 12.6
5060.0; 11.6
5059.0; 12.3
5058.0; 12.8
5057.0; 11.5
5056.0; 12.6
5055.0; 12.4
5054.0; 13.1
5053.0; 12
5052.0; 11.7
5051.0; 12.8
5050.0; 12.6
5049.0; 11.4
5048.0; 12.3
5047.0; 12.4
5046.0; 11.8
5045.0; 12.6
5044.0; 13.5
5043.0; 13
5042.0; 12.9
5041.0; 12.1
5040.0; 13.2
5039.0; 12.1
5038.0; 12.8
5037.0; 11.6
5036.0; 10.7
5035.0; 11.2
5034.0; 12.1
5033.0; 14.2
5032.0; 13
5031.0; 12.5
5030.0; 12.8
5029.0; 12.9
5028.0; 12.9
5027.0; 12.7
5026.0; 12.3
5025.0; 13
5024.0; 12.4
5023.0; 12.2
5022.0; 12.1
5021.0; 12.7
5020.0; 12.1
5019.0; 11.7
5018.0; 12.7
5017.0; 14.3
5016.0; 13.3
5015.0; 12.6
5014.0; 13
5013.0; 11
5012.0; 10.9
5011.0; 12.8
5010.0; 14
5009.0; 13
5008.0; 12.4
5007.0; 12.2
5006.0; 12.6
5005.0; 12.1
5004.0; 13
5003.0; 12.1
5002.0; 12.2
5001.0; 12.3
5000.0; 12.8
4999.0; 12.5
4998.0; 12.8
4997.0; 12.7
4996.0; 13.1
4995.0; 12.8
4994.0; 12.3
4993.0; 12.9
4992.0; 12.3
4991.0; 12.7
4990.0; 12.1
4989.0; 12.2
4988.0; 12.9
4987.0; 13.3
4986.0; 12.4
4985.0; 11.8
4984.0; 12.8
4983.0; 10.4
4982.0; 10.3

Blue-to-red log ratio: 0.03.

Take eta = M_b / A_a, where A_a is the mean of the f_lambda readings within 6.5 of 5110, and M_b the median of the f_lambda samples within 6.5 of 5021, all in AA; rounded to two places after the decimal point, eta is 1.03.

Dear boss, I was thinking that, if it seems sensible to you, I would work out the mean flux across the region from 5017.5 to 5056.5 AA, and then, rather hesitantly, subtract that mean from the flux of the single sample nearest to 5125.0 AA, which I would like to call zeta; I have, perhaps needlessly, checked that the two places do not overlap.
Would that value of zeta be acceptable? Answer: -1.9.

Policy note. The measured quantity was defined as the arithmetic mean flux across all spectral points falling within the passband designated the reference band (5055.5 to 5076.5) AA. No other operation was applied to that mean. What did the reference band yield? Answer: 12.5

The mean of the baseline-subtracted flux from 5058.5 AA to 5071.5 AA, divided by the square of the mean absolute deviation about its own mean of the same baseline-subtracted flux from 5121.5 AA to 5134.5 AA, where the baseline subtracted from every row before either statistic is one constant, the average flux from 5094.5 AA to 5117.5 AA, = 0.79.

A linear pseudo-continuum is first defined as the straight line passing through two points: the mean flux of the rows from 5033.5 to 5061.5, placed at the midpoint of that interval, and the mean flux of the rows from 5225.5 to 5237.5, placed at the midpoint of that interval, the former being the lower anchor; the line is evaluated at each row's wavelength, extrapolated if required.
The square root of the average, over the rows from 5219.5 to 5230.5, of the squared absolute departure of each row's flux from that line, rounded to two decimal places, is 0.72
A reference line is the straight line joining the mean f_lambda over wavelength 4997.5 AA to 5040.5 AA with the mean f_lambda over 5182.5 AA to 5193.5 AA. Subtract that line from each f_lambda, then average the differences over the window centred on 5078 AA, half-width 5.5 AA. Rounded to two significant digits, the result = 0.12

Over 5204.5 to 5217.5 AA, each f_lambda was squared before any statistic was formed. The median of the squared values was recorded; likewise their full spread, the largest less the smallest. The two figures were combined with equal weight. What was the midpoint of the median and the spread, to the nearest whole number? 92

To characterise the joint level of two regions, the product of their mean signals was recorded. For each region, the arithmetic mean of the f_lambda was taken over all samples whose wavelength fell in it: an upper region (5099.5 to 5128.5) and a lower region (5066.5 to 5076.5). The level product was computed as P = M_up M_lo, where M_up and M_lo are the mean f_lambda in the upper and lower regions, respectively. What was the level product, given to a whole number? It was 152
